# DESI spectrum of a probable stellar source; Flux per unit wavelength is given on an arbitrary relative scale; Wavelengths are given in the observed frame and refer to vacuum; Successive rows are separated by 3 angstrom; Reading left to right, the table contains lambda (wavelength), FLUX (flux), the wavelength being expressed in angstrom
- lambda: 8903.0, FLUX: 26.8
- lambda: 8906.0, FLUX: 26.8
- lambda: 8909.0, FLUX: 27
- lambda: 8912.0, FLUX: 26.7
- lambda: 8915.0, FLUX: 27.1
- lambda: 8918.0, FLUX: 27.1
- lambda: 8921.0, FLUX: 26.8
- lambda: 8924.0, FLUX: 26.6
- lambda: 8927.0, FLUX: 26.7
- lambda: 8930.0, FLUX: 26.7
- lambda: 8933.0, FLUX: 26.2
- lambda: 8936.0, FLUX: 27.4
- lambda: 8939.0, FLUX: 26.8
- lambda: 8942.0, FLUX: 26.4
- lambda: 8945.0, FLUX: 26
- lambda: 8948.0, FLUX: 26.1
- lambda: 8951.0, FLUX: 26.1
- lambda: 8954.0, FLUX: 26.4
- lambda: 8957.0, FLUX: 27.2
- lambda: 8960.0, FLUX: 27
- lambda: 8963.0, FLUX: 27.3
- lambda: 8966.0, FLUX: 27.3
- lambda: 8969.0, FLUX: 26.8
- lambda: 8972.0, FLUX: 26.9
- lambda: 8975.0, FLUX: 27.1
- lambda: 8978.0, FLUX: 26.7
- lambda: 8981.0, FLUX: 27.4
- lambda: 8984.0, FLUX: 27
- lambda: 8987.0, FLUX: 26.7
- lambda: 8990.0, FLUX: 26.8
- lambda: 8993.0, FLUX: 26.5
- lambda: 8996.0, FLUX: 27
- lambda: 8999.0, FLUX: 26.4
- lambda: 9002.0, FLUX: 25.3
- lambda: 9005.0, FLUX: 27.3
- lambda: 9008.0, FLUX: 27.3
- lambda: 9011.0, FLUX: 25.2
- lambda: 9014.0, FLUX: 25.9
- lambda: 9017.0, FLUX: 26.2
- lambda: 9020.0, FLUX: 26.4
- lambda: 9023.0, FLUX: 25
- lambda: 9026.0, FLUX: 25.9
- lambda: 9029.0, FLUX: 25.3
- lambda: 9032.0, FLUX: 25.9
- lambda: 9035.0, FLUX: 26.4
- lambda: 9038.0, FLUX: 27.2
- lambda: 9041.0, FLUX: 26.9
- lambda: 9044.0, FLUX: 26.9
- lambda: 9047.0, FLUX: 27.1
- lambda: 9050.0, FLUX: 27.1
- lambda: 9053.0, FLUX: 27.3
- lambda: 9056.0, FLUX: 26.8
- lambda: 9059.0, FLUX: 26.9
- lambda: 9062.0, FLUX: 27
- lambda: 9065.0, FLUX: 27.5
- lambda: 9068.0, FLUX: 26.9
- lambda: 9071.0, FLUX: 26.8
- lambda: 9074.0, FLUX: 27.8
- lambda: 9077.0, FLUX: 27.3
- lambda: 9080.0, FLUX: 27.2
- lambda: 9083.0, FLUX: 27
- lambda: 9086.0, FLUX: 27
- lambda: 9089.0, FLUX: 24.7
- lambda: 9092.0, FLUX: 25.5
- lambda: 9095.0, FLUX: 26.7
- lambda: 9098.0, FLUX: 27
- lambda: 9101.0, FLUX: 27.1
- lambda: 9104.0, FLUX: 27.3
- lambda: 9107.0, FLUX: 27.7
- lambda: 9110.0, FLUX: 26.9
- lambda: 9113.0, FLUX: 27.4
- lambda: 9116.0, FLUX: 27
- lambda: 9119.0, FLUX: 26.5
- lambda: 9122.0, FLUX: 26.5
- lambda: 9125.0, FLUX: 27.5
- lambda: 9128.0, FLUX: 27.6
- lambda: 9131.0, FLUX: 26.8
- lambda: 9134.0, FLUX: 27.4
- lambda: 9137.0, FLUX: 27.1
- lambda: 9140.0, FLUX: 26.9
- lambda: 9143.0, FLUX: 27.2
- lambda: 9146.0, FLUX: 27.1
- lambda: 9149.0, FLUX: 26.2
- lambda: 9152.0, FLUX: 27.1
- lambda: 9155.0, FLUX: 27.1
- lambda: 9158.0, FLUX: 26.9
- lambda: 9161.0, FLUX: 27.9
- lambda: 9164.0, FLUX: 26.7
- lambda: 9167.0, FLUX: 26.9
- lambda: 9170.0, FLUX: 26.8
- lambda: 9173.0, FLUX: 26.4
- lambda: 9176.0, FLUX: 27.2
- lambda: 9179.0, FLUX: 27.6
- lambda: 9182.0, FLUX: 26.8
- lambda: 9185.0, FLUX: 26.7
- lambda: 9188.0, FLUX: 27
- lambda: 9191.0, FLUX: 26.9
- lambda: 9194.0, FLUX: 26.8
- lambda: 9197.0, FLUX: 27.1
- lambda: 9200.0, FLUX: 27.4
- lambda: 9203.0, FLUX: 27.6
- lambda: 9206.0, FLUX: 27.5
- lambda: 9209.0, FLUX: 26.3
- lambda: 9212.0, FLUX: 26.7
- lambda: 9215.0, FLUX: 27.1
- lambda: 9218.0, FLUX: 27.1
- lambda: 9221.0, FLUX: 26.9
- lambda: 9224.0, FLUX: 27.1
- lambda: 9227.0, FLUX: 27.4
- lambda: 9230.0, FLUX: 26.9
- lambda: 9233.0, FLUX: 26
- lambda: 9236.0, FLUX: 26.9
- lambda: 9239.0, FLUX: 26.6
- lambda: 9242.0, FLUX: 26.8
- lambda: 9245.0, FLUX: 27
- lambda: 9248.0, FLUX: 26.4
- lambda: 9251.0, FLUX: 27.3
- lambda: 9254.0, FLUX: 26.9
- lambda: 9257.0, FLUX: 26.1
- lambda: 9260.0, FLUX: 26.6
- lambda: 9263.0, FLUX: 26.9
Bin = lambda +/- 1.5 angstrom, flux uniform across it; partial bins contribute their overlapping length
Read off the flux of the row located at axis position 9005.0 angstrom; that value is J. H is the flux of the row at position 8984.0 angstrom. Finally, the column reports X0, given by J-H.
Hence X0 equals 0.3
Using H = 27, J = 27.3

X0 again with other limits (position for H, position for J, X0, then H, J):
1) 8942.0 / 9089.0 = -1.7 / 26.4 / 24.7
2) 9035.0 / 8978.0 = 0.3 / 26.4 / 26.7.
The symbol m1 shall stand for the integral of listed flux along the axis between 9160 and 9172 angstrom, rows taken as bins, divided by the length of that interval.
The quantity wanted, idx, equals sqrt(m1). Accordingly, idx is 5.20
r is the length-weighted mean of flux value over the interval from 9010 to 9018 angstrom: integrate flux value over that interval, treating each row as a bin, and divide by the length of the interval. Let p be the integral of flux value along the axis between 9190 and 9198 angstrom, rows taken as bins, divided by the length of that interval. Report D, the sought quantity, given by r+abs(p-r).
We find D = 26.9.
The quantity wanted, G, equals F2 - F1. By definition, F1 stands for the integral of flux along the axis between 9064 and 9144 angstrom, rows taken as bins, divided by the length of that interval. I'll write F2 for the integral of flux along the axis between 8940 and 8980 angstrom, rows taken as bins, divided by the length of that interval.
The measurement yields -0.24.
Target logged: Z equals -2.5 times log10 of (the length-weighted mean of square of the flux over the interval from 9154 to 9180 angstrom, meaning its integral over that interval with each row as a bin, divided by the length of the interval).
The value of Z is -7.16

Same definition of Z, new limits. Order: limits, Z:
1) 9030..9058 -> -7.14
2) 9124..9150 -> -7.16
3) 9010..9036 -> -7.06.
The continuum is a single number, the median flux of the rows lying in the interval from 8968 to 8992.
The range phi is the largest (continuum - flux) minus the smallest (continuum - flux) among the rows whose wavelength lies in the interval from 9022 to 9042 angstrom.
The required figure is 2.2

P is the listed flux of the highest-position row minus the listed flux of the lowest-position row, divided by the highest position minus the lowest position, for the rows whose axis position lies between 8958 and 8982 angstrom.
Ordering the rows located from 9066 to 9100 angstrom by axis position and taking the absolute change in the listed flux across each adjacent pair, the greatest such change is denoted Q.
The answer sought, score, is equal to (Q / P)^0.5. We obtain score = 11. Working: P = 0.019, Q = 2.3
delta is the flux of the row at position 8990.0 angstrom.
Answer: 26.8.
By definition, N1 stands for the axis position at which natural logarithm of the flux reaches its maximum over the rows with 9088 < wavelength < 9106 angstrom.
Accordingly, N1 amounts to 9104.0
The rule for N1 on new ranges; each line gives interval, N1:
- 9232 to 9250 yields 9245.0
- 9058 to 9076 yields 9074.0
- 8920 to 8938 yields 8936.0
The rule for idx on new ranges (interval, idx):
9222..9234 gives 5.19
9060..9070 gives 5.21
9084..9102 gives 5.13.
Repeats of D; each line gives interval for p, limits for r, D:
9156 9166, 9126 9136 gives 27.4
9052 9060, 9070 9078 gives 27.7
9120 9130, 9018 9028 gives 27.1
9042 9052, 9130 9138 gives 27.2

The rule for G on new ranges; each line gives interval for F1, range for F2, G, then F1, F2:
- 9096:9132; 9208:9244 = -0.28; 27.1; 26.8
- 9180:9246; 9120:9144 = 0.17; 26.9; 27.1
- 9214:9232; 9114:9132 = -0.05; 27.1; 27.0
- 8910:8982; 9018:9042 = -0.67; 26.8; 26.1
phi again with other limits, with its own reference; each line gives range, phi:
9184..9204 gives 0.9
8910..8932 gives 0.5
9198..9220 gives 1.3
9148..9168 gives 1.7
